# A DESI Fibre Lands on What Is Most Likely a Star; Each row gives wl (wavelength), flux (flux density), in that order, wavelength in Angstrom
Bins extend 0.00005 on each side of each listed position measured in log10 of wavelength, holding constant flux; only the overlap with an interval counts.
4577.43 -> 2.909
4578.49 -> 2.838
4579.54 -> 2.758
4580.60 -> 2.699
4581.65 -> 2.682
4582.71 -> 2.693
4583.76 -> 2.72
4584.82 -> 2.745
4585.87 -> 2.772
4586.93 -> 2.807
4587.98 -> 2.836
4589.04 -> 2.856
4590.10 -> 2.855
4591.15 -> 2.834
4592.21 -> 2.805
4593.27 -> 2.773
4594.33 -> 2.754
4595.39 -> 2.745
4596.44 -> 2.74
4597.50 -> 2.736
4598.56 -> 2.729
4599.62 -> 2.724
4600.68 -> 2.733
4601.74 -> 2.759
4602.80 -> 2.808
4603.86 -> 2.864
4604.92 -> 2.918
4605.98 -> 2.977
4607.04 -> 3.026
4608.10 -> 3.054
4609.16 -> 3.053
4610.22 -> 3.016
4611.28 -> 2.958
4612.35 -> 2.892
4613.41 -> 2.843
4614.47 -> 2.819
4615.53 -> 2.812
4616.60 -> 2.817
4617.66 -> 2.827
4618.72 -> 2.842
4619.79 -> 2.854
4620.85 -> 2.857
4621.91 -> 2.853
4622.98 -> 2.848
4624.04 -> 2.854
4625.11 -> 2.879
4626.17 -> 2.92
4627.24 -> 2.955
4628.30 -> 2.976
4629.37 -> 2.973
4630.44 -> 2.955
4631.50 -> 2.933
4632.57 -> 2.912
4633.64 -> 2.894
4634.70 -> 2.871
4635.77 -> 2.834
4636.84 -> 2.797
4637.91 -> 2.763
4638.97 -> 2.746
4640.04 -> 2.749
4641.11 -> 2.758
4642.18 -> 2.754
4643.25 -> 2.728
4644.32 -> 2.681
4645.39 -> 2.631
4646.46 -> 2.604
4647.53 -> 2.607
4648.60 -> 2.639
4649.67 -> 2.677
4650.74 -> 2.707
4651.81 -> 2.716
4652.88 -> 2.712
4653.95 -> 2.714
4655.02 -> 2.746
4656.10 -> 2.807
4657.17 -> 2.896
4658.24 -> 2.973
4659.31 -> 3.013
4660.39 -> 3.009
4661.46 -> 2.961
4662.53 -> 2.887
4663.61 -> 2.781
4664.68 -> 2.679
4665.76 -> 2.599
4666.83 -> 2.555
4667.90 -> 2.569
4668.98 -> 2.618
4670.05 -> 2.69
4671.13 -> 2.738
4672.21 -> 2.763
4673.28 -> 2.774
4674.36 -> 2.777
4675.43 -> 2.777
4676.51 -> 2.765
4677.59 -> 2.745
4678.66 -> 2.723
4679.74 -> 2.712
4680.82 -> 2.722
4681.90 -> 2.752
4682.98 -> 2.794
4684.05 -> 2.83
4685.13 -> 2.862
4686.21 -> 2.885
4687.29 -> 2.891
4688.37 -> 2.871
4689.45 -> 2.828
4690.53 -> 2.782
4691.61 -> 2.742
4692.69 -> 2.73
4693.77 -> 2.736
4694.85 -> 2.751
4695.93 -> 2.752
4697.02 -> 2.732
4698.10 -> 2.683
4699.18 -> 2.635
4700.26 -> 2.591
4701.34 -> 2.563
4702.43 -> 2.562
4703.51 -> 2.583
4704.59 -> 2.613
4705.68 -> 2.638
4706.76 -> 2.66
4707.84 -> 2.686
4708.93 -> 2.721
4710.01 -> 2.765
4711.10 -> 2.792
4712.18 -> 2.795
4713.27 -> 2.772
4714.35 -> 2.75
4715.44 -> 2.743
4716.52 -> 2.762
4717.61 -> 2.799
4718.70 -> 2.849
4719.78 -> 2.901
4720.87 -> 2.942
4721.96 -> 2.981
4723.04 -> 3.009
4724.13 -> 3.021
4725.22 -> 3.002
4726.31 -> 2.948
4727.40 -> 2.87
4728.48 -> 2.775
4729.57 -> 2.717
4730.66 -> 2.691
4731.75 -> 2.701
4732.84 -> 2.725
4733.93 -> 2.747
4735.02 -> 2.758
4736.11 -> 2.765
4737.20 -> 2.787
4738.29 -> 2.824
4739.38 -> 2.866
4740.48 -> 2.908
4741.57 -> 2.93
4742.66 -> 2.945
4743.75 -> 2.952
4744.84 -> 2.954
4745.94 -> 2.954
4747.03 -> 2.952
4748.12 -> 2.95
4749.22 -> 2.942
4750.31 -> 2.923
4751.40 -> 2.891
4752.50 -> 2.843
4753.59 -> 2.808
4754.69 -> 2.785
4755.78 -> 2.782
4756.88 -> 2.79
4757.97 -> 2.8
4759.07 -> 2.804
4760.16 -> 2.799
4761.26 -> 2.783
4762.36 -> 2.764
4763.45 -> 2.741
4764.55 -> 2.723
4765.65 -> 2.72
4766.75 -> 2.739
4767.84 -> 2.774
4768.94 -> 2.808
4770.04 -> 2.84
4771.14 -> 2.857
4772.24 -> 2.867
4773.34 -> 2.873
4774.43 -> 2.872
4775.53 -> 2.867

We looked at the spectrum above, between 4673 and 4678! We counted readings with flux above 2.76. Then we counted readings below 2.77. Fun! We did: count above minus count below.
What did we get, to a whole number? 2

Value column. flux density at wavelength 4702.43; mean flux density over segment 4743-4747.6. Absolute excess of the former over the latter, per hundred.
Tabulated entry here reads 0.0039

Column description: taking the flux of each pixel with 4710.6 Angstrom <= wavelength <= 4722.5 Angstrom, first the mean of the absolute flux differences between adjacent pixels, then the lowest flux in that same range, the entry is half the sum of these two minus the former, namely 1.36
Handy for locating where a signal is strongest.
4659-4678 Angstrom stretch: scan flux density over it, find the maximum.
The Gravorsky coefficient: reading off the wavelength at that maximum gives 4659.31 Angstrom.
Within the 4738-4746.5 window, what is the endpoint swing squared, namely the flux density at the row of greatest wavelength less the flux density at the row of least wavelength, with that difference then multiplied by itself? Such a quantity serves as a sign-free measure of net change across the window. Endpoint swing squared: 0.017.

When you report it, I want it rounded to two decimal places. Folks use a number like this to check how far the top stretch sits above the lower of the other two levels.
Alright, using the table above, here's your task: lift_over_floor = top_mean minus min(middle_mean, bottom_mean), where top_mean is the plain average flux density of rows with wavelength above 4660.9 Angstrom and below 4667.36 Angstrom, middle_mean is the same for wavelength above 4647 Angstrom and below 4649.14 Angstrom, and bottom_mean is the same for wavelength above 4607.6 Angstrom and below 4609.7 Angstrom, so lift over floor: 0.12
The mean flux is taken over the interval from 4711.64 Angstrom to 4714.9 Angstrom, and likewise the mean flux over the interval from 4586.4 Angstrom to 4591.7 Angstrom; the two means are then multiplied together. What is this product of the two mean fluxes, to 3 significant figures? 7.87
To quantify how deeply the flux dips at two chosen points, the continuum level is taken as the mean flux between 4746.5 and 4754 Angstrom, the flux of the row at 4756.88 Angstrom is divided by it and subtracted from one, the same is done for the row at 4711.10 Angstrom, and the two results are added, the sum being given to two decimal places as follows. 0.08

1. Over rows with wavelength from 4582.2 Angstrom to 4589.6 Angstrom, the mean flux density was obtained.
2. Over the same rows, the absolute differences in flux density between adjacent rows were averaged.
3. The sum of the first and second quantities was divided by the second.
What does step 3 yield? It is 103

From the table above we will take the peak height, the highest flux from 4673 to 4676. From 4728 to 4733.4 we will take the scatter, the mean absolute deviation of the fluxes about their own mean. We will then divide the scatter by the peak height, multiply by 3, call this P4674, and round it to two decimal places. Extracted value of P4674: 0.02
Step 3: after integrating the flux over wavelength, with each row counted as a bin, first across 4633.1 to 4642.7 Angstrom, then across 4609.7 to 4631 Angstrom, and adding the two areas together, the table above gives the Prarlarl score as 88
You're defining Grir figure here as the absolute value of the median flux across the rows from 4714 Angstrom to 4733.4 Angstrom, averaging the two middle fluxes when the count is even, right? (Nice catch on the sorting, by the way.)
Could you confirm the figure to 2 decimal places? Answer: 2.82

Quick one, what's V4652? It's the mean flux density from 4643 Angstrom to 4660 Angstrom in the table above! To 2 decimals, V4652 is 2.74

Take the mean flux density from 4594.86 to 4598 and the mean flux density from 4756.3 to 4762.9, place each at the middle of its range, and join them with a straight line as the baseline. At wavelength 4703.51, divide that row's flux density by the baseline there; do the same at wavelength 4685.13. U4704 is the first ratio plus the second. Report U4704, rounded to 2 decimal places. 1.97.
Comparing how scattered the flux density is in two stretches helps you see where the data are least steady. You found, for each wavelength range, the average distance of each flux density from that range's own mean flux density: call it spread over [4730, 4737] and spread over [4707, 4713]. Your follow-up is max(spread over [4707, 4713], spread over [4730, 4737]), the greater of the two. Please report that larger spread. 0.039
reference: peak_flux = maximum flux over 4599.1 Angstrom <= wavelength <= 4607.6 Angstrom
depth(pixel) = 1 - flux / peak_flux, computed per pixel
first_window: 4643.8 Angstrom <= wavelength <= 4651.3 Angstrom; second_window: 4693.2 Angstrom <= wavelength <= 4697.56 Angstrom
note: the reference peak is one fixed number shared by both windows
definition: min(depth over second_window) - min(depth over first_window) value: -0.015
